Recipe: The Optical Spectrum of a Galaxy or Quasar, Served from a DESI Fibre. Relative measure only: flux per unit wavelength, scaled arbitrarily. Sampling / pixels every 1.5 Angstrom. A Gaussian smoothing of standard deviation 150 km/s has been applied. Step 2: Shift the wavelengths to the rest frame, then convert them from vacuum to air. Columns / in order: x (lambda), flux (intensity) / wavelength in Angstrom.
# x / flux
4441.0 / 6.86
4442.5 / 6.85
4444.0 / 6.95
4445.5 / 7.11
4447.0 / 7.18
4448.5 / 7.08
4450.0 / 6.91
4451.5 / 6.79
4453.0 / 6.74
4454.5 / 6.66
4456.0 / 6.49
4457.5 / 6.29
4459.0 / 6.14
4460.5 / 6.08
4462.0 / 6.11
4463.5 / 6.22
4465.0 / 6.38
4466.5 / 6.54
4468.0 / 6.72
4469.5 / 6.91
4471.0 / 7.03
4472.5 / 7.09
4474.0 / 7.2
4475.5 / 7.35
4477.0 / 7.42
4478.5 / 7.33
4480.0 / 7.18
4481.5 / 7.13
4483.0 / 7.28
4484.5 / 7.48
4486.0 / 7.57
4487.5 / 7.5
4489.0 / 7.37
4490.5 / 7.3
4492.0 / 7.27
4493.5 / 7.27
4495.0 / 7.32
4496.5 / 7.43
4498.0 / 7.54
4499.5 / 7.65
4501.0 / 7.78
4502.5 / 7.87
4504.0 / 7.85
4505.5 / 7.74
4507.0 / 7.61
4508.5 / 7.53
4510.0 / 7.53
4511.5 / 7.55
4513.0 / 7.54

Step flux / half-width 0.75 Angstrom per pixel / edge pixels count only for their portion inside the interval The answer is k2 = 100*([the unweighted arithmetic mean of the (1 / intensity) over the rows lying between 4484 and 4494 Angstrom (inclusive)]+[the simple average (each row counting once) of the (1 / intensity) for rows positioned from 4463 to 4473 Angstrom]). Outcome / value 28.5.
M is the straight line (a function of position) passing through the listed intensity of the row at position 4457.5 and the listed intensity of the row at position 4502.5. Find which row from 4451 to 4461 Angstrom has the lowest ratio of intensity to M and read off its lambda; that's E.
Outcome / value 4460.5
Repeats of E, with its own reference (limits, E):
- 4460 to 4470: 4462.0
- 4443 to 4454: 4453.0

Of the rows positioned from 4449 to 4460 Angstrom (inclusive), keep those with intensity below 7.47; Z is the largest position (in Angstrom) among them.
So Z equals 4459.0 Angstrom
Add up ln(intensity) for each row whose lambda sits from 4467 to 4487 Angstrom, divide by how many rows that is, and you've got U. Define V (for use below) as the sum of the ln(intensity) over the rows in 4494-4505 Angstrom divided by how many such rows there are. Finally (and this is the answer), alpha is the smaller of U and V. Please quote 1.97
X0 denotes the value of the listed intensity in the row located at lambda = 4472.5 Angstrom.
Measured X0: 7.09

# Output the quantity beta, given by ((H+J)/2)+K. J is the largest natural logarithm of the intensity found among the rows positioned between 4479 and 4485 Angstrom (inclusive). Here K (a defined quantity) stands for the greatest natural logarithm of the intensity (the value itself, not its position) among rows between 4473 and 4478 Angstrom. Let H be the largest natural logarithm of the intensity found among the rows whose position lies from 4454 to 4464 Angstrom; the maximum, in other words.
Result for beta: 3.96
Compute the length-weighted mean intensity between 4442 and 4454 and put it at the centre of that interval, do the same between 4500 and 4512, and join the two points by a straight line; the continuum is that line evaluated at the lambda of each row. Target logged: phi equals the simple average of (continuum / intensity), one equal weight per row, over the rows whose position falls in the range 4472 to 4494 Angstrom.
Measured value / 1.01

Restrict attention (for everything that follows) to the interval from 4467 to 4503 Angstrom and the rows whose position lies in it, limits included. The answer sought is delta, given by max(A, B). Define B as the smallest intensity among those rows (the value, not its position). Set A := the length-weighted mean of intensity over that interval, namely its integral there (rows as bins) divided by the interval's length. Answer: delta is 7.3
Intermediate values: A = 7.32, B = 6.72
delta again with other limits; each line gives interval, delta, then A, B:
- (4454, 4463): 6.3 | 6.28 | 6.08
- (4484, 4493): 7.4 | 7.41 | 7.27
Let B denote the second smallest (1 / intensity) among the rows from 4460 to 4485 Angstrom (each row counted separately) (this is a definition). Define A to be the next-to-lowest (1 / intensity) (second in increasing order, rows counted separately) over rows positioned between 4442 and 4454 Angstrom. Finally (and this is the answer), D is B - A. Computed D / -0.006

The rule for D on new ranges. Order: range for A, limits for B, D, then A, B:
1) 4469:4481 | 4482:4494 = -0.003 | 0.136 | 0.133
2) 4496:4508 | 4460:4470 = 0.021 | 0.127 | 0.149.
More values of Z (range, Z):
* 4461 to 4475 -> 4474.0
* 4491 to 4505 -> 4496.5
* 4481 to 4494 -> 4493.5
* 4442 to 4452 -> 4451.5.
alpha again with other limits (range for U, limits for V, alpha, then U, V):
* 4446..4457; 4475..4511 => 1.92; 1.92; 2.01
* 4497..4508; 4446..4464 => 1.88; 2.04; 1.88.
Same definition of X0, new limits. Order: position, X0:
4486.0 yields 7.57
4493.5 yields 7.27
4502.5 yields 7.87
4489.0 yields 7.37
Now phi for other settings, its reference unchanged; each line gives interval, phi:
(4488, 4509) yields 1.01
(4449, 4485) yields 1.06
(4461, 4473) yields 1.09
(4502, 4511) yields 1.00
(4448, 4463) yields 1.08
